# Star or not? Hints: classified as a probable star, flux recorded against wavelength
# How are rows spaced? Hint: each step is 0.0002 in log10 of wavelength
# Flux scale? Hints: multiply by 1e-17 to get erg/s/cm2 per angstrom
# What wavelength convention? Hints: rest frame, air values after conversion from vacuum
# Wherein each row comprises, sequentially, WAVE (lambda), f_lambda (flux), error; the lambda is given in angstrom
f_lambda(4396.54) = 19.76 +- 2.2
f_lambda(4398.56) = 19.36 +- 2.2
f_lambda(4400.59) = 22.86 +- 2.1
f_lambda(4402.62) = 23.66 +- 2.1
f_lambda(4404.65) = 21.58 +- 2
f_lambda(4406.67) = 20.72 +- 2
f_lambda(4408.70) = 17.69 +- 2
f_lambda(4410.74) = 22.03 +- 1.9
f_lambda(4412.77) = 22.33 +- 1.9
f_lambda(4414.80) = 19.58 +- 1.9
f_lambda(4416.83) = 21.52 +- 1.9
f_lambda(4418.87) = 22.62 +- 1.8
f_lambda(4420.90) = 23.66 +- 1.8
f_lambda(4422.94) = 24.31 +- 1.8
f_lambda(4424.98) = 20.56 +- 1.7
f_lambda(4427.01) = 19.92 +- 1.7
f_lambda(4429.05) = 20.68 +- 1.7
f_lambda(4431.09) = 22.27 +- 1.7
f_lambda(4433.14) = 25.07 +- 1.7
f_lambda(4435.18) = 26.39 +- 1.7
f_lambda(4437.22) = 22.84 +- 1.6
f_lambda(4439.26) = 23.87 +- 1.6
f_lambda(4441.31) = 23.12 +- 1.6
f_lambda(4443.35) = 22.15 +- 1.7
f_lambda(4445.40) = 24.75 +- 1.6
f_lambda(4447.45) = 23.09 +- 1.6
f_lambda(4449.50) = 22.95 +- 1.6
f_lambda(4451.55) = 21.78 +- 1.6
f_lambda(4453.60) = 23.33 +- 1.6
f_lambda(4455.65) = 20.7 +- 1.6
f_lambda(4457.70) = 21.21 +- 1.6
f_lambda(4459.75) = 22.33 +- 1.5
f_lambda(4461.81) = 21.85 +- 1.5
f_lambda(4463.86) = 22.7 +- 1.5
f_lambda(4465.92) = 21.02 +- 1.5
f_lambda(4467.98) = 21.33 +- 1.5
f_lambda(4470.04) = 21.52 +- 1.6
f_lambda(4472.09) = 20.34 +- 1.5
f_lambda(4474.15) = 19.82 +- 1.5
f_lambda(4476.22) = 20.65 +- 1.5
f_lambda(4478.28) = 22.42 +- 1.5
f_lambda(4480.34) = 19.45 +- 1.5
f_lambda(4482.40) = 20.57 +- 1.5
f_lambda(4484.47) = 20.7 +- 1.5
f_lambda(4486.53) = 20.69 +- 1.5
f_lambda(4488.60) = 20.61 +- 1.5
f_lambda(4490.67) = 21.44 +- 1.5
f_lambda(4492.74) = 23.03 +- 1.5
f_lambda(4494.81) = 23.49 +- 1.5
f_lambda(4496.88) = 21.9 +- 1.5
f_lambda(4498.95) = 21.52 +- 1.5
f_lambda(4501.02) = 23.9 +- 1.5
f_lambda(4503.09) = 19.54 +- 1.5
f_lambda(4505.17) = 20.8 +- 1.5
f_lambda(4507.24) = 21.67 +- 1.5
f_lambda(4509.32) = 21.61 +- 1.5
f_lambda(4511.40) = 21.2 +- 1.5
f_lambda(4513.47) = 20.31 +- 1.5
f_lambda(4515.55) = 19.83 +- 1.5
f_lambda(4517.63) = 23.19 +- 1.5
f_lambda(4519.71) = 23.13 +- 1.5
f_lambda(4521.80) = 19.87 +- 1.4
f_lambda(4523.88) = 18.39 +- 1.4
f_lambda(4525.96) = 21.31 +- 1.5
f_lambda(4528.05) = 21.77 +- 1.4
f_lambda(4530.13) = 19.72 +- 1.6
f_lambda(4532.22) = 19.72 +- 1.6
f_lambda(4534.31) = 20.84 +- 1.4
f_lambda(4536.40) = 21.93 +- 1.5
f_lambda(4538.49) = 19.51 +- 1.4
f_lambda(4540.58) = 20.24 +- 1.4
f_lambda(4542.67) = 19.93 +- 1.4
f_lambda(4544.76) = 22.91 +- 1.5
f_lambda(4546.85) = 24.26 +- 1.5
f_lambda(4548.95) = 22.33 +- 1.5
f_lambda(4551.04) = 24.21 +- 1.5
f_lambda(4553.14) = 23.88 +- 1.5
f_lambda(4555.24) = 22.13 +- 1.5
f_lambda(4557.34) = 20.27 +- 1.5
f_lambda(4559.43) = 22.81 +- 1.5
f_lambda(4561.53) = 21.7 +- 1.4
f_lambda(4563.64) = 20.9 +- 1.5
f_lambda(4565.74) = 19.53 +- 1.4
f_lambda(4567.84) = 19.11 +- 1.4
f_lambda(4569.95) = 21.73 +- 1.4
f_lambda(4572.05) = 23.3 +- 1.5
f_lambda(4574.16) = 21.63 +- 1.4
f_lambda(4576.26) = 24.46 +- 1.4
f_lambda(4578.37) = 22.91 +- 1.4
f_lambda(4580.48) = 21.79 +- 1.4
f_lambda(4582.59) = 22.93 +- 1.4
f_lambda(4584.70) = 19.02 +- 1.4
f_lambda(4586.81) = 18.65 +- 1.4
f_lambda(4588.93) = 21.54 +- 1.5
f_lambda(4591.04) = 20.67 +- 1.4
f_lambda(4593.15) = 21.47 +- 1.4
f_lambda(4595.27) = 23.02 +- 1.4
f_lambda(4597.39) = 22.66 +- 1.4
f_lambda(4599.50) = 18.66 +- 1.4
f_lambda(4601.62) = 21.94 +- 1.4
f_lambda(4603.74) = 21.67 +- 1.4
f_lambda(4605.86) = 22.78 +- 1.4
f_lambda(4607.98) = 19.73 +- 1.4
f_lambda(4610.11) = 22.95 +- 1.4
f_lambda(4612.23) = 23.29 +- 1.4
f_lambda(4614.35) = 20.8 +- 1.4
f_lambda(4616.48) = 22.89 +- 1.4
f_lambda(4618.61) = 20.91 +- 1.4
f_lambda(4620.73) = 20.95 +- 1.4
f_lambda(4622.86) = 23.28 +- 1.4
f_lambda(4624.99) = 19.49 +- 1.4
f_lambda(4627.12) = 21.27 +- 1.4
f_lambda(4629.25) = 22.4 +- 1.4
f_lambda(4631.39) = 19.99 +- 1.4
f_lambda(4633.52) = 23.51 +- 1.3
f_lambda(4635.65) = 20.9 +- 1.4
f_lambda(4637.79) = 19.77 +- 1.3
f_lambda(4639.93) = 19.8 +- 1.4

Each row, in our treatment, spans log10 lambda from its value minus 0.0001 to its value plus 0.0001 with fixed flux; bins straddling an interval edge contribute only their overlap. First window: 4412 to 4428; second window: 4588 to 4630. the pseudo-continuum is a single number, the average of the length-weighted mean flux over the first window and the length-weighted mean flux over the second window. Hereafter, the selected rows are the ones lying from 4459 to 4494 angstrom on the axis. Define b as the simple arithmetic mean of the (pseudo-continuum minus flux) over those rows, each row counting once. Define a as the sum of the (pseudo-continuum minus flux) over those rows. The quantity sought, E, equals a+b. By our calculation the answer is 9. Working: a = 8.7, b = 0.5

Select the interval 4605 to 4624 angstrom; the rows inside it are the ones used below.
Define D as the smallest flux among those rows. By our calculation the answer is 19.73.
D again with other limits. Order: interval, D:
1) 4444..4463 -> 20.7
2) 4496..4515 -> 19.54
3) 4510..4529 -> 18.39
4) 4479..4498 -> 19.45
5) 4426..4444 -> 19.92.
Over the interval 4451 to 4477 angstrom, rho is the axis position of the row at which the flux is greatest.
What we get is 4453.60 angstrom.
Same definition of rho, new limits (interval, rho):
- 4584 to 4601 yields 4595.27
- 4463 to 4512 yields 4501.02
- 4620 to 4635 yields 4633.52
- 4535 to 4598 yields 4576.26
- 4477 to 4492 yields 4478.28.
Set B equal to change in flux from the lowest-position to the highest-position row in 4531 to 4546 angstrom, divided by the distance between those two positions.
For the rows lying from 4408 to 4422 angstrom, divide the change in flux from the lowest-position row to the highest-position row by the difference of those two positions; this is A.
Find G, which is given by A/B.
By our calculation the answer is 1.92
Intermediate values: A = 0.49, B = 0.25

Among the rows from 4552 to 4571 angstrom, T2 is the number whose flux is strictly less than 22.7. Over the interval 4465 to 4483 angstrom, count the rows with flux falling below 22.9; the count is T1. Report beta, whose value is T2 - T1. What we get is -2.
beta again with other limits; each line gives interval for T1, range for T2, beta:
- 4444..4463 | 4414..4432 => 2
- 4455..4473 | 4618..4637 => -2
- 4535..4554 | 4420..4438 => -1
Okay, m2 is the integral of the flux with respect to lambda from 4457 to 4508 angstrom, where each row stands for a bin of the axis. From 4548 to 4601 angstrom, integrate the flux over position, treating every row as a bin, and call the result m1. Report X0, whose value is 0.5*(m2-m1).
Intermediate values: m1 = 1148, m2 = 1090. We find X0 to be -29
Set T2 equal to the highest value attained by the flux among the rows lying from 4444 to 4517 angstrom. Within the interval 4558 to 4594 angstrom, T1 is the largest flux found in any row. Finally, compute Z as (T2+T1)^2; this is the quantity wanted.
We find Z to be 2422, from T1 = 24.46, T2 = 24.75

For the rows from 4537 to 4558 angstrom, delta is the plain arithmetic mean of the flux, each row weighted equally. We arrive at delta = 22.0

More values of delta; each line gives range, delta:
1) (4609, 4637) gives 21.7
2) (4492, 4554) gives 21.5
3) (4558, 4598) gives 21.6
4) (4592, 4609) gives 21.5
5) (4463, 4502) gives 21.4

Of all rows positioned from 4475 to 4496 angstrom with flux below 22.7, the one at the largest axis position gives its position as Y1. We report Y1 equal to 4490.67 angstrom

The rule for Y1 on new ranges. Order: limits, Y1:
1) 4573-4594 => 4593.15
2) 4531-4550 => 4548.95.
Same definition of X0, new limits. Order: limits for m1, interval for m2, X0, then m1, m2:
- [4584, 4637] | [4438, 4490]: -2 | 1133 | 1129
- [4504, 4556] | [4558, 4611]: 14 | 1112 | 1139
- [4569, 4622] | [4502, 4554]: -22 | 1150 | 1107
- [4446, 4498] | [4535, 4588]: 13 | 1122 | 1149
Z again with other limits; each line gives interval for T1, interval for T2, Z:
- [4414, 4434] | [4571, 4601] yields 2453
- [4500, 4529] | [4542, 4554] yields 2319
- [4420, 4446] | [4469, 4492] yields 2382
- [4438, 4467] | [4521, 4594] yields 2422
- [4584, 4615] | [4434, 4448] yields 2468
